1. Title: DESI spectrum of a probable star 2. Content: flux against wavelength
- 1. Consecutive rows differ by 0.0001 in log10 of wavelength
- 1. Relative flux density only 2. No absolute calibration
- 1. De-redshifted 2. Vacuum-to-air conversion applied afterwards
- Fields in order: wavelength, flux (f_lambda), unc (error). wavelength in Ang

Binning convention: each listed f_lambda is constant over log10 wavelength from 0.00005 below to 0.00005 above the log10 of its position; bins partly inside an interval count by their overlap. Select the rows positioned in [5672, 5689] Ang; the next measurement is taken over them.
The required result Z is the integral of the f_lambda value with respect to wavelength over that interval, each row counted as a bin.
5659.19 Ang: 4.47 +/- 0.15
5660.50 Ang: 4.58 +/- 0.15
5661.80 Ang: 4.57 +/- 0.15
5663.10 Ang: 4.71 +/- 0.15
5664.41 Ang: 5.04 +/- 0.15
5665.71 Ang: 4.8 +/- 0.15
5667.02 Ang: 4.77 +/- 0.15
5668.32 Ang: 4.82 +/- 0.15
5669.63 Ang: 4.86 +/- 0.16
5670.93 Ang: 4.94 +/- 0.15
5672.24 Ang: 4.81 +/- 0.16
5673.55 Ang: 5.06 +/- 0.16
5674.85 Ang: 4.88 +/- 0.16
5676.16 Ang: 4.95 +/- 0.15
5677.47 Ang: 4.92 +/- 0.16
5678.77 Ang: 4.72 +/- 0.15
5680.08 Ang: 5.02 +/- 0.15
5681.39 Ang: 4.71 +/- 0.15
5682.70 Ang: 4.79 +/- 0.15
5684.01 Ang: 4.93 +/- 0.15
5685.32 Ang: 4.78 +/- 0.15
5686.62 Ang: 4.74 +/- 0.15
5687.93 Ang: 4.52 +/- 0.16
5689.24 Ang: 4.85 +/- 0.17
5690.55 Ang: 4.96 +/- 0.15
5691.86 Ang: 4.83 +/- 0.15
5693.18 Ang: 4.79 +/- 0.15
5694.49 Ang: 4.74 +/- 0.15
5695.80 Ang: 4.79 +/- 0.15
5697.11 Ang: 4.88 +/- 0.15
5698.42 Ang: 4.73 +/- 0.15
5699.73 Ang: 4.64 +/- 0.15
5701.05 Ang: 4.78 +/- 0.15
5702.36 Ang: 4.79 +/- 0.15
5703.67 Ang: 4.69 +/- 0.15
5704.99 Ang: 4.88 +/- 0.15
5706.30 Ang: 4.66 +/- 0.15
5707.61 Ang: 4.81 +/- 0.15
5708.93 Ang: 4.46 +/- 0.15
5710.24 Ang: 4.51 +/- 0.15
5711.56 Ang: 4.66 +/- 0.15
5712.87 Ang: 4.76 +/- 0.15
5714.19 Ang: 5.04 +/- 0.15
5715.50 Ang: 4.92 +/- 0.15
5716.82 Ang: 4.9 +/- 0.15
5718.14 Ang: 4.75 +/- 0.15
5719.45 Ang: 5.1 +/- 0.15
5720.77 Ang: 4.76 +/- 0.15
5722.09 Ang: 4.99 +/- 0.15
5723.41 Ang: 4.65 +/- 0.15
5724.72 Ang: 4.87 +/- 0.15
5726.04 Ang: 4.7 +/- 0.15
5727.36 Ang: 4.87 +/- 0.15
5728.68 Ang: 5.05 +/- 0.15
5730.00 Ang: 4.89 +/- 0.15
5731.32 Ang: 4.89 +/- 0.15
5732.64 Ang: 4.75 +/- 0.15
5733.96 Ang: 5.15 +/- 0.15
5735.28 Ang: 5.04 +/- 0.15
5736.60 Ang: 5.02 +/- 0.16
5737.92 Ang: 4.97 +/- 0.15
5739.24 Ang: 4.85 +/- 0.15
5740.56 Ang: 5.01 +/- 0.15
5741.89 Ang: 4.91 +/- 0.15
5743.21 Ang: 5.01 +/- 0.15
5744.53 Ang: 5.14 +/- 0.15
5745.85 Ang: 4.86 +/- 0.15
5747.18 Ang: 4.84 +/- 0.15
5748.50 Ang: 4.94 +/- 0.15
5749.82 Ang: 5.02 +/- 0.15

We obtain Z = 82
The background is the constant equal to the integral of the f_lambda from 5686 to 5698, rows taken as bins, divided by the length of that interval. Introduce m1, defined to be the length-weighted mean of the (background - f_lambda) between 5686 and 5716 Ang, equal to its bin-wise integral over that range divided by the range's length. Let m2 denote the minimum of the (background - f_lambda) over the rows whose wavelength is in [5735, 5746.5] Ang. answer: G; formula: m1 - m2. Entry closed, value 0.38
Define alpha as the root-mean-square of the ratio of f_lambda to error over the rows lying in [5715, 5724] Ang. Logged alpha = 32.5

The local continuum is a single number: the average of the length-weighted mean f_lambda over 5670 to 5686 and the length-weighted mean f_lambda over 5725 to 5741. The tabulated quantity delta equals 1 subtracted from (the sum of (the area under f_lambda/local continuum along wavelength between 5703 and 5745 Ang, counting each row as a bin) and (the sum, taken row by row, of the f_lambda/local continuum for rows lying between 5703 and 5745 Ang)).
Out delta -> 72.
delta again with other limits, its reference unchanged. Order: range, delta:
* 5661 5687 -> 44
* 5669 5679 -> 17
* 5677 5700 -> 39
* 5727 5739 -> 20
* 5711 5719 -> 13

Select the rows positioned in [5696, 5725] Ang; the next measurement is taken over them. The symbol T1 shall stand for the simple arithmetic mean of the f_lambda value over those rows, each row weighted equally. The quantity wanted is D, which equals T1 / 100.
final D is 0.0478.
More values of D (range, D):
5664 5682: 0.0488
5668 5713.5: 0.0479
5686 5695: 0.0478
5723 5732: 0.0485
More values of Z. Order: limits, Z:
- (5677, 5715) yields 181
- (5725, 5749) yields 118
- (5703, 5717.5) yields 69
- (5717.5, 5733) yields 75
